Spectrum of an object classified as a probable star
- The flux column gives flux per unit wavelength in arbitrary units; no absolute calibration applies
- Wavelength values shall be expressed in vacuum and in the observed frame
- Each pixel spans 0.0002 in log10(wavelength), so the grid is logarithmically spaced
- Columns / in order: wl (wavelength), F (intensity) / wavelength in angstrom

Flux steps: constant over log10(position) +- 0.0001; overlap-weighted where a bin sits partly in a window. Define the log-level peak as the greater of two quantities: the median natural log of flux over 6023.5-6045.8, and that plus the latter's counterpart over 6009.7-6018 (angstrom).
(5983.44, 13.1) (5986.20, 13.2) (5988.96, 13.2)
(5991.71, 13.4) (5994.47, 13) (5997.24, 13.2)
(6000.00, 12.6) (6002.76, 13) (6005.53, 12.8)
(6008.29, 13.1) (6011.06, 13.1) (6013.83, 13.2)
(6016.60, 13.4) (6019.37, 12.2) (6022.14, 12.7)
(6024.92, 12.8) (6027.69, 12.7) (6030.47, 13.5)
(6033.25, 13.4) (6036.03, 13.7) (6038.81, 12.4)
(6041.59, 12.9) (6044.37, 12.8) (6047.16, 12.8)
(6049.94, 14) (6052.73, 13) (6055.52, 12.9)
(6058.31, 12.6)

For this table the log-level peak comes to 5.13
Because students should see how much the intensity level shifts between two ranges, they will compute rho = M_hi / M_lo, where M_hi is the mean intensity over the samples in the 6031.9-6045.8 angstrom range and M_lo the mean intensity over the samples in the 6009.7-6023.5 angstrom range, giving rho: 1.01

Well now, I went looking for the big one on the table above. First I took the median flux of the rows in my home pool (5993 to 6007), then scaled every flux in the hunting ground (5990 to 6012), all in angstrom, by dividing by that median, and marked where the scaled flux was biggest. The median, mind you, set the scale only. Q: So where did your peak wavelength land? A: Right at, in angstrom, 5991.71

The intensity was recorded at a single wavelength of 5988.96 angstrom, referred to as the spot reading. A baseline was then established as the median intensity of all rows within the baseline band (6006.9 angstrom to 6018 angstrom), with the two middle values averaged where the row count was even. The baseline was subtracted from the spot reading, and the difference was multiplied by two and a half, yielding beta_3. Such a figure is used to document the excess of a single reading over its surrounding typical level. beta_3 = 0.1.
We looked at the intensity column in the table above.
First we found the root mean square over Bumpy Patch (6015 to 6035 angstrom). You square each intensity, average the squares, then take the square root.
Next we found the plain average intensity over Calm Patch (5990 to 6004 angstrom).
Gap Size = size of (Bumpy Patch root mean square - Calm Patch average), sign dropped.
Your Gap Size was 0.08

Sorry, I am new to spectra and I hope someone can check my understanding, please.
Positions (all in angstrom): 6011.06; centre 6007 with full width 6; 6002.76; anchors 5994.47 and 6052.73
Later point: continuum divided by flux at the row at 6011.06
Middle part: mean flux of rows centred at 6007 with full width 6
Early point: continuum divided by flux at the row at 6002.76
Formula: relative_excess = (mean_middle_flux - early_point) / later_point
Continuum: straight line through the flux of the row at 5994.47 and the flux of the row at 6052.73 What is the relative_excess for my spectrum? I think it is 12.0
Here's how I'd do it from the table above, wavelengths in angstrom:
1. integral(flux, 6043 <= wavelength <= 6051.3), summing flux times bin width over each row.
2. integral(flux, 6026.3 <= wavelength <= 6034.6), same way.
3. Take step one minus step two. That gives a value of 0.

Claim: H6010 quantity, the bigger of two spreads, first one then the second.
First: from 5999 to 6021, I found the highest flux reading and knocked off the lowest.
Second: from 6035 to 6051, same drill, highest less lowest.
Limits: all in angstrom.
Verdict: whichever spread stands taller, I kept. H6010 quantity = 1.60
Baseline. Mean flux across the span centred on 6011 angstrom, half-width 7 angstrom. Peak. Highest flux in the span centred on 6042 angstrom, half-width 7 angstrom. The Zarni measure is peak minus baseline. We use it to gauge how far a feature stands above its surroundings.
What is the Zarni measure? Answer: 0.58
